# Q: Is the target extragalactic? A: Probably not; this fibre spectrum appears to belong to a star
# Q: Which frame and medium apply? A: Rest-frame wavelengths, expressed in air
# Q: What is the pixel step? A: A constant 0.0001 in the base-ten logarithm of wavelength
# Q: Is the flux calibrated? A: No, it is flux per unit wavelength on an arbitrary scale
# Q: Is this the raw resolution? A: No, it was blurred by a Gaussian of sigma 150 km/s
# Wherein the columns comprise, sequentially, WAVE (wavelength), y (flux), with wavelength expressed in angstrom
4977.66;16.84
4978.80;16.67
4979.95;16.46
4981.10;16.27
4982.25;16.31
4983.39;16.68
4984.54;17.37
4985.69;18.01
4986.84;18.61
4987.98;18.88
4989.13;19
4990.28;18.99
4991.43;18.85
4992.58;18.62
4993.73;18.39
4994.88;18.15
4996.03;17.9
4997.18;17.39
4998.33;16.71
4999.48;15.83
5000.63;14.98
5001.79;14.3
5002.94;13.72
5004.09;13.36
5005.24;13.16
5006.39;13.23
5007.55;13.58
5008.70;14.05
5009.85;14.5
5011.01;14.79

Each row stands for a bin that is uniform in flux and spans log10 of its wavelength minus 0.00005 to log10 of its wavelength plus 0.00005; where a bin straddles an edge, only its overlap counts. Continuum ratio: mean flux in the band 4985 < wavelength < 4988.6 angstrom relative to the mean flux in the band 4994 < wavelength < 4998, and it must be 1.04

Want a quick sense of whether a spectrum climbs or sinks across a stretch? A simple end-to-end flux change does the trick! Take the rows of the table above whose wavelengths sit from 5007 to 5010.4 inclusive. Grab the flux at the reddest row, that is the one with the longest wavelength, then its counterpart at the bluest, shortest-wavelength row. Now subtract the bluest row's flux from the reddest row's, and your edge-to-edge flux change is 0.9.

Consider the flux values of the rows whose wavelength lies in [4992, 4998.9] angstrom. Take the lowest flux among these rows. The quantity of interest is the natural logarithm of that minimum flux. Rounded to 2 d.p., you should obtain 2.82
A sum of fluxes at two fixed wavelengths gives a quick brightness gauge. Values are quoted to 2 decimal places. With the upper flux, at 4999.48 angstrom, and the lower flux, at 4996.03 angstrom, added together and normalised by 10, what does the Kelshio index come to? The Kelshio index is 3.37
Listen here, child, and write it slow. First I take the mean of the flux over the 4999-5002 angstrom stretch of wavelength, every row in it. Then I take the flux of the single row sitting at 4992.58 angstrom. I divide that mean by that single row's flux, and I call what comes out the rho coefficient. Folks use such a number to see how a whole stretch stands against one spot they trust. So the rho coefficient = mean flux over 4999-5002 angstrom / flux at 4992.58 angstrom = 0.81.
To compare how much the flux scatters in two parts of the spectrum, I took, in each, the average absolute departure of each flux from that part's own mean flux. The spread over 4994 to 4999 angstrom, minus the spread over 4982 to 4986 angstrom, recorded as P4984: -0.11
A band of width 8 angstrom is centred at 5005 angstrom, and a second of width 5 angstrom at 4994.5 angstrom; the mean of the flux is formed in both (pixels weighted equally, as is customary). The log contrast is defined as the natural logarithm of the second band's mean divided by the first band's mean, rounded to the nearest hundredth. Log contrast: 0.29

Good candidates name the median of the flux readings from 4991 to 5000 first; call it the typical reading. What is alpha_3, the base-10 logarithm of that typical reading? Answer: 1.26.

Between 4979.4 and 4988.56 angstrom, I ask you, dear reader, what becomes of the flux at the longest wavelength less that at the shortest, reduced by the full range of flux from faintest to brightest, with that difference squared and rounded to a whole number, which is 0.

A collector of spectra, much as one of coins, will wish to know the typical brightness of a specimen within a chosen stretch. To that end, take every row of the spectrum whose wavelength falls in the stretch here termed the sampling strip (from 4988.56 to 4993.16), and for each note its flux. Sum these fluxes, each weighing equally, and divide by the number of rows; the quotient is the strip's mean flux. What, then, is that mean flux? 19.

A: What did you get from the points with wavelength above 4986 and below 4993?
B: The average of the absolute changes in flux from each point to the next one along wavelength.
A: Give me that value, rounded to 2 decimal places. 0.15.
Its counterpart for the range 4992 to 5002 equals 0.54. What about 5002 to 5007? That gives 0.21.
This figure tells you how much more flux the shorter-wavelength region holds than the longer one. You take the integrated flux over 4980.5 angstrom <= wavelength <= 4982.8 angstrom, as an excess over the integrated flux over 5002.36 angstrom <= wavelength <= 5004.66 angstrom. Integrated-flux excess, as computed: 6.2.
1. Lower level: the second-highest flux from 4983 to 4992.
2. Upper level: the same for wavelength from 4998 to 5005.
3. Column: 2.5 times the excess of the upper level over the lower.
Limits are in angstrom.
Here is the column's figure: -8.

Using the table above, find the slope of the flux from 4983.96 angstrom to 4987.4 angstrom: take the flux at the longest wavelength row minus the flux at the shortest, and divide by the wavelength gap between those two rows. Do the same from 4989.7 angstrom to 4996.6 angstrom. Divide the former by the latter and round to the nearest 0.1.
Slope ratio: -2.8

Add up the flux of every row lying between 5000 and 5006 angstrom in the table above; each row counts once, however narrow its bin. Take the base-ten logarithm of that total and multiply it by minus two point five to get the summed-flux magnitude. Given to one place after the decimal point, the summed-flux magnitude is -4.6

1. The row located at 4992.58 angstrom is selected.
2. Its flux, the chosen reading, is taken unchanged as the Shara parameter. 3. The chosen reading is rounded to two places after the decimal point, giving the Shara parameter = 18.62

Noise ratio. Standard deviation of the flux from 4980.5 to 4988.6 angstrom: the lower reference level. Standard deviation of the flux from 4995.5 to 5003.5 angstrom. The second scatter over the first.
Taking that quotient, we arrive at 1.5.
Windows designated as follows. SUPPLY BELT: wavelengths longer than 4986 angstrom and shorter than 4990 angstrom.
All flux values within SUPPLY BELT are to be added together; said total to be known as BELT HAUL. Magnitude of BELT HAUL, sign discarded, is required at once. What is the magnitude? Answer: 56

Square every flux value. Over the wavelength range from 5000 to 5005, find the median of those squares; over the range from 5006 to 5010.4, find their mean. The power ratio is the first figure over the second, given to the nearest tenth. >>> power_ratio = 1.0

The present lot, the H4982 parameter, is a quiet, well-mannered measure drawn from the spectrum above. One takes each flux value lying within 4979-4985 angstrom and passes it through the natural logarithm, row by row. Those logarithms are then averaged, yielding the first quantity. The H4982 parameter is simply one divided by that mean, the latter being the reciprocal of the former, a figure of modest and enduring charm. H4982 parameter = 0.356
